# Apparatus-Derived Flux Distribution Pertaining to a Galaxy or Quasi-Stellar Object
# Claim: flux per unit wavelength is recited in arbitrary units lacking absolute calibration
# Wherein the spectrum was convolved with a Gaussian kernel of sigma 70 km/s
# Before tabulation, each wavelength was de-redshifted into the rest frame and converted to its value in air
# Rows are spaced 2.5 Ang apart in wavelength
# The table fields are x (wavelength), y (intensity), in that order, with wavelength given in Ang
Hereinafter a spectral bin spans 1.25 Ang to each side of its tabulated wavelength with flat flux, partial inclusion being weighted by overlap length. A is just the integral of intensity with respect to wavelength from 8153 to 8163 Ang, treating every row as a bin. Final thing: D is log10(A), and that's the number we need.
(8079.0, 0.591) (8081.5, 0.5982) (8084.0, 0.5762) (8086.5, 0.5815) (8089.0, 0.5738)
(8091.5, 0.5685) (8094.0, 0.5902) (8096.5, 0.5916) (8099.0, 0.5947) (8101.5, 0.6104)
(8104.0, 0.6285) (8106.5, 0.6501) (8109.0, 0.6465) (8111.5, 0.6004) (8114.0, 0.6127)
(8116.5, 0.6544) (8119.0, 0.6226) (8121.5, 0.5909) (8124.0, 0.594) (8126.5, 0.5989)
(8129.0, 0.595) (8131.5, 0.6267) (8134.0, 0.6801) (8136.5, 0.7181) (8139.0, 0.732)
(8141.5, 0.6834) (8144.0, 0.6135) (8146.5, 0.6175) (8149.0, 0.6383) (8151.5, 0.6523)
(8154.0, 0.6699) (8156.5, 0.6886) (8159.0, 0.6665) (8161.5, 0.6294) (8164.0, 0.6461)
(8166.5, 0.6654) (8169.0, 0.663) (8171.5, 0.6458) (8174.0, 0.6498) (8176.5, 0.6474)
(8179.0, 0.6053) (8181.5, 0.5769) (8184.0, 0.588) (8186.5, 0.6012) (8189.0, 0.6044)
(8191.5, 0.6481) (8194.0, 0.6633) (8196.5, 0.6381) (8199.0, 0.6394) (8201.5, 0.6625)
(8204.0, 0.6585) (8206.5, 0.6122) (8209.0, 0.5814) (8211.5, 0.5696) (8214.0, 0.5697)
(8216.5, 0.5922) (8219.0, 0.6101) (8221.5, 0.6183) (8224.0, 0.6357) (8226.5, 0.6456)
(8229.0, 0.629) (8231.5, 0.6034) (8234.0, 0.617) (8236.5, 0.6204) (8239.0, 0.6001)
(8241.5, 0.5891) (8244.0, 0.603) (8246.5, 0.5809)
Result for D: 0.82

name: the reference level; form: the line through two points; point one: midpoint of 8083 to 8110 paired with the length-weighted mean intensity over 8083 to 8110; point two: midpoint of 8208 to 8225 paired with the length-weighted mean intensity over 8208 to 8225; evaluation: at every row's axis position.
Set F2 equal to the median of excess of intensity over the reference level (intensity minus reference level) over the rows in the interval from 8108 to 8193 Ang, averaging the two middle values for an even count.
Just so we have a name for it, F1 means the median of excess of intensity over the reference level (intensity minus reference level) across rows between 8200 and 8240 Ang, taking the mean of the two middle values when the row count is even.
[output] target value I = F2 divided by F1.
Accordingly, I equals 2.3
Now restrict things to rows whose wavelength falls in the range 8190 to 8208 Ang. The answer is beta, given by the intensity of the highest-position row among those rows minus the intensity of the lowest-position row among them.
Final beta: -0.04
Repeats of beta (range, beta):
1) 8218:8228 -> 0.04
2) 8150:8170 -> 0.01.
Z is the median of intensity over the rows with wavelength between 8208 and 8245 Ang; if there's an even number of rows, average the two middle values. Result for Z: 0.603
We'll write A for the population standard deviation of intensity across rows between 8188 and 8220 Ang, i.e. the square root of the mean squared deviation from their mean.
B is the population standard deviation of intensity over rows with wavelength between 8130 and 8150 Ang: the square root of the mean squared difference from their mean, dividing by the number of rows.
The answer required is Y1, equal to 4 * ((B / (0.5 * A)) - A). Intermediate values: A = 0.033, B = 0.043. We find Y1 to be 10.3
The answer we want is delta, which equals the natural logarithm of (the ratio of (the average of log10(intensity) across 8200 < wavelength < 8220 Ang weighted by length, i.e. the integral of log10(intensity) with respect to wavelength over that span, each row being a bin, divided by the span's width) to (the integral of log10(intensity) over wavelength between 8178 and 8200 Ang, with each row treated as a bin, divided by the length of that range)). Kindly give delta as 0.04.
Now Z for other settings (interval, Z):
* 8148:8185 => 0.647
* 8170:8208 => 0.639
